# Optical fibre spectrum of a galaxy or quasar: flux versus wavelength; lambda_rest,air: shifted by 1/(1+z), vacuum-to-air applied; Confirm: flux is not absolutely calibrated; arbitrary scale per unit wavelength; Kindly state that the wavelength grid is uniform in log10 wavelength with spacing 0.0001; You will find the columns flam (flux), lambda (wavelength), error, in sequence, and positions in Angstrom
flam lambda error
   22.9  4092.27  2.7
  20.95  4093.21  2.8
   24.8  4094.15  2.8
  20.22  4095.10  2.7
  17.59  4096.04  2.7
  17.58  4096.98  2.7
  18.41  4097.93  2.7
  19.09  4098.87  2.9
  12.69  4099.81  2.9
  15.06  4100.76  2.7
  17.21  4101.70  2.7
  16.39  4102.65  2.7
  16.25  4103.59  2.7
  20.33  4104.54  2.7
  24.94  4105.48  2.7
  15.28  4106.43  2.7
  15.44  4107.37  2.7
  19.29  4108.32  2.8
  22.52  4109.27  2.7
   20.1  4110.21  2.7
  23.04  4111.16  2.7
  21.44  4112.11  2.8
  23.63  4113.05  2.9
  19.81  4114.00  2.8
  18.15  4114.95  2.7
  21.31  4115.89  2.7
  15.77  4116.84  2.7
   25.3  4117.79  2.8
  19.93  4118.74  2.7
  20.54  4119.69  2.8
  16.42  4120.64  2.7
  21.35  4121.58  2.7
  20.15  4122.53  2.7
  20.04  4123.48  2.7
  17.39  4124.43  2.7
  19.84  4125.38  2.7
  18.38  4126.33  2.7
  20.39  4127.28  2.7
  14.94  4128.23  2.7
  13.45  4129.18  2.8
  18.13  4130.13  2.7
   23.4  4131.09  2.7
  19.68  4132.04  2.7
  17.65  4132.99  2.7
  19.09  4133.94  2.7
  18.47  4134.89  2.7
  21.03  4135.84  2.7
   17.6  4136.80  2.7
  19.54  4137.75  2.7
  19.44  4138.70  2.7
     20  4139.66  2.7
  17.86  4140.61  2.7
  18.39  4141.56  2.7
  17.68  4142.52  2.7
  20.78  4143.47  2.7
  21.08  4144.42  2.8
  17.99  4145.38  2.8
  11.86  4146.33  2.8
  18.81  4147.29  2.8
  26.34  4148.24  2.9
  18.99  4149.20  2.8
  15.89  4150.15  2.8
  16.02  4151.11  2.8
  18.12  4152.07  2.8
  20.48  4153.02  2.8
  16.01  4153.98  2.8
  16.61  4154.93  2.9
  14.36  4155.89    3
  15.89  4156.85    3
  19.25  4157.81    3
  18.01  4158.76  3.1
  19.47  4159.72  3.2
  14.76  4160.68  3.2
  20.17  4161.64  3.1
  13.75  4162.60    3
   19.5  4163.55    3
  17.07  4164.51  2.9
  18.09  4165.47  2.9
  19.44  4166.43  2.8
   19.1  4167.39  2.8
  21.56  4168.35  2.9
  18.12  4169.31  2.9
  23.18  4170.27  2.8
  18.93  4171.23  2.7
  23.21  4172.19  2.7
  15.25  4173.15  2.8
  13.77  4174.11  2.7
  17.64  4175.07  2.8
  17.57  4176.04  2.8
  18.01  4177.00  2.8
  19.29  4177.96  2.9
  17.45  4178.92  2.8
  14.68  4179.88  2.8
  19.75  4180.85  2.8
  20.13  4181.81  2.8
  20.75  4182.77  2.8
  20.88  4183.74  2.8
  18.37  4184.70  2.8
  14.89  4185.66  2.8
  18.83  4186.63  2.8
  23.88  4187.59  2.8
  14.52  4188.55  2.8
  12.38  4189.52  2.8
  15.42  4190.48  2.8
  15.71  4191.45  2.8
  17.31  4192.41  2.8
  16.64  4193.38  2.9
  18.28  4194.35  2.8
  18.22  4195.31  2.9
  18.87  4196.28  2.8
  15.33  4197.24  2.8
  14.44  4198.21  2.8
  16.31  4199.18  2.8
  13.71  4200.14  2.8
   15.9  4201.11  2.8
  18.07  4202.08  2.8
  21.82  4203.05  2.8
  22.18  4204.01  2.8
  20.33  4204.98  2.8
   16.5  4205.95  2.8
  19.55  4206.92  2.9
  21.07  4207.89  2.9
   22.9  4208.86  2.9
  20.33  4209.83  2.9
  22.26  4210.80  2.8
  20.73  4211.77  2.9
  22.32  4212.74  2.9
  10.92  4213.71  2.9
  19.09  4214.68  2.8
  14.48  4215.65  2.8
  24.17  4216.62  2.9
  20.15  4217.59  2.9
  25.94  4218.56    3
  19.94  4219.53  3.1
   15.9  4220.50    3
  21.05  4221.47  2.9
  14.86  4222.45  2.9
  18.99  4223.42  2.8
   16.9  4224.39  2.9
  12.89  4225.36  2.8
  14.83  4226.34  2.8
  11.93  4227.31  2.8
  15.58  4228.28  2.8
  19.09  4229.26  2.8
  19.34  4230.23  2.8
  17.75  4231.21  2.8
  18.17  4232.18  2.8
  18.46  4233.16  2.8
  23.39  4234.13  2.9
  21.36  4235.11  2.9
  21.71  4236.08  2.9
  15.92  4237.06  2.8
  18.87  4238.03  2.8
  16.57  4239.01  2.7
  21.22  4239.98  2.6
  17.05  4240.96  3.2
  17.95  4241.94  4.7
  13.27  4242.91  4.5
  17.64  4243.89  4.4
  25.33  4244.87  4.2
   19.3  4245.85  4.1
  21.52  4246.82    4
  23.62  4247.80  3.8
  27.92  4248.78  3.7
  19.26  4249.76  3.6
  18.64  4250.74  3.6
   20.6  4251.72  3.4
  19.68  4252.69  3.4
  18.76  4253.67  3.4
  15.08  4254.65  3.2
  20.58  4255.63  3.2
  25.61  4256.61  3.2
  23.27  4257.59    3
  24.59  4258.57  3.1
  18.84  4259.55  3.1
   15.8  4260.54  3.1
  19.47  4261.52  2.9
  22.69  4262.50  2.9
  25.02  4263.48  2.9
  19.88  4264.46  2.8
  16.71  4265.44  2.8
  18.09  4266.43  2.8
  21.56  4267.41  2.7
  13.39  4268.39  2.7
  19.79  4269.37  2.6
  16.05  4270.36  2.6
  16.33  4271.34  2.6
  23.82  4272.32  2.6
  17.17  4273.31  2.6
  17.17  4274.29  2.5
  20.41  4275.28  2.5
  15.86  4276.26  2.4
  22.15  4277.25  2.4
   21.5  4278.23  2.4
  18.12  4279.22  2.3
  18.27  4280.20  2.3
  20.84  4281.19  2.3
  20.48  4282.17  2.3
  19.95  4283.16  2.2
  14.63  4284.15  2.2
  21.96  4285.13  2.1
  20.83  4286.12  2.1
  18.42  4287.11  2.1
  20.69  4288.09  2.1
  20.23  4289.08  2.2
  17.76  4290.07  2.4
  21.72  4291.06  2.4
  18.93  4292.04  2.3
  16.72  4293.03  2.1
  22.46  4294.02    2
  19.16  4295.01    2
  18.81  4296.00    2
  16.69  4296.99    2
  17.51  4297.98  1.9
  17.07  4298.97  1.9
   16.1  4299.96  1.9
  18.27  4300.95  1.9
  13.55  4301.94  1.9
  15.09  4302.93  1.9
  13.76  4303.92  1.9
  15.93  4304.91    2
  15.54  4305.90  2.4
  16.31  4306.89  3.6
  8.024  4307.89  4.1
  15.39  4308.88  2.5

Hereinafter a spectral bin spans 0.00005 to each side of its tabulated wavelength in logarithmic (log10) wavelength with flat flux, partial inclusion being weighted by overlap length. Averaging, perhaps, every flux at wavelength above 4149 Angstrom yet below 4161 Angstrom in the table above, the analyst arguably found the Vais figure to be 17.2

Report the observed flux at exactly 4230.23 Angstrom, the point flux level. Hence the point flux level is 19.34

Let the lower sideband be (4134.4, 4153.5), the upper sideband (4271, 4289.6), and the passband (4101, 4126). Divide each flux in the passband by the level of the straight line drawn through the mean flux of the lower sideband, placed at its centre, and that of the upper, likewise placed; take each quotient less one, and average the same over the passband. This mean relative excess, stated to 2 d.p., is 0.05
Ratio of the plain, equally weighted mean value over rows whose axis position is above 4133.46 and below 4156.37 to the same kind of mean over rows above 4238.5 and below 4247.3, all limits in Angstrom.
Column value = 0.98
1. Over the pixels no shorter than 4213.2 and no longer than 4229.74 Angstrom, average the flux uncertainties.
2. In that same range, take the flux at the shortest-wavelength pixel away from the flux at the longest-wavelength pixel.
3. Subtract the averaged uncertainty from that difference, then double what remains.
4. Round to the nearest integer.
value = 11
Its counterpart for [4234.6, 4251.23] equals -13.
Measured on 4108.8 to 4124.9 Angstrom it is -16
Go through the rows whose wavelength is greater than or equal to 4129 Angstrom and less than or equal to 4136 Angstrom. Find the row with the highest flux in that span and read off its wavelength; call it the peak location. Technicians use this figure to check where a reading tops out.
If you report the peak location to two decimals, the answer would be 4131.09 Angstrom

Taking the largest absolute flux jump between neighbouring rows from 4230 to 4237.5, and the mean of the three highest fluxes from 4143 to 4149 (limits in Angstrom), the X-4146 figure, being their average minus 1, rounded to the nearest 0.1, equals 13.3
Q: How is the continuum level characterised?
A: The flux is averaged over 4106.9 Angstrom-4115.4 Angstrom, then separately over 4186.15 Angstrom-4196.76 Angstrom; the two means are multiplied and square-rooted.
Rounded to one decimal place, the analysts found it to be 18.8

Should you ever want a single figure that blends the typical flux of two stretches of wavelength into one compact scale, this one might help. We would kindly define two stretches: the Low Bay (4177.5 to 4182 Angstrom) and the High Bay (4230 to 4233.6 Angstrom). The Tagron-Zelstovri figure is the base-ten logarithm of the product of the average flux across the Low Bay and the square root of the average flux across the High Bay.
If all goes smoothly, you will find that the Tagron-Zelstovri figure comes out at 1.89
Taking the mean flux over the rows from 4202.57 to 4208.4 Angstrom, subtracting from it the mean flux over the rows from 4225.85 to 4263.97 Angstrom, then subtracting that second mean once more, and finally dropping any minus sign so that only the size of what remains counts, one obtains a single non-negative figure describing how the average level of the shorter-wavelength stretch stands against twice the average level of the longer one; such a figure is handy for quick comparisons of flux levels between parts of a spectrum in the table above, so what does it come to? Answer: 19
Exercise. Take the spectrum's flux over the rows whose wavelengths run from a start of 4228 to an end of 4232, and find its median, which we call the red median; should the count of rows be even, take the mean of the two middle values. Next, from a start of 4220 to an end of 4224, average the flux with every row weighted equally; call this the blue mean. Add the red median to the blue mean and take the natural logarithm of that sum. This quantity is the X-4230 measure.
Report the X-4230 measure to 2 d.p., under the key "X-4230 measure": 3.59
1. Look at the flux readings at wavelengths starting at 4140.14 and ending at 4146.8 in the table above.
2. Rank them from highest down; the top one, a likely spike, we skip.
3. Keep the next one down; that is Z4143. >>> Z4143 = 20.78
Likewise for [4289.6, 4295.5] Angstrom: 21.72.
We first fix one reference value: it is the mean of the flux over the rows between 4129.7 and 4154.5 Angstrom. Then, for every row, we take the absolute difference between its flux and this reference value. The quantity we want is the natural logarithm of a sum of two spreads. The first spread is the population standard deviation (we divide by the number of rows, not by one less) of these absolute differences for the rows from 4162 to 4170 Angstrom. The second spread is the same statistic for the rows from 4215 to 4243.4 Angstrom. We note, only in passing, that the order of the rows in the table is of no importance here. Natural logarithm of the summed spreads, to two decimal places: 1.27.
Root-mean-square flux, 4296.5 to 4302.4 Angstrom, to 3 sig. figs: 16.6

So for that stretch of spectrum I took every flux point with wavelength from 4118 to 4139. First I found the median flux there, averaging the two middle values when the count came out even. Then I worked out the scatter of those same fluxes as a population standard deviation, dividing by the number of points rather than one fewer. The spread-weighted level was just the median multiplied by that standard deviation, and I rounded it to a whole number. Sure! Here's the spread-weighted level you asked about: 42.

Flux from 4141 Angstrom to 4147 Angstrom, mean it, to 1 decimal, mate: 18.0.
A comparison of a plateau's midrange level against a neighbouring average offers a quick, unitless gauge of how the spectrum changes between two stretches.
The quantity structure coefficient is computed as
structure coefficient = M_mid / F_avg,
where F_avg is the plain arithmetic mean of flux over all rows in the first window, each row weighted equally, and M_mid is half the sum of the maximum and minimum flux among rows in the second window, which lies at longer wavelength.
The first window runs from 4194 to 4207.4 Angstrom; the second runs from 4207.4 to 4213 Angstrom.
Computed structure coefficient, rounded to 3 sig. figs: 1.21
